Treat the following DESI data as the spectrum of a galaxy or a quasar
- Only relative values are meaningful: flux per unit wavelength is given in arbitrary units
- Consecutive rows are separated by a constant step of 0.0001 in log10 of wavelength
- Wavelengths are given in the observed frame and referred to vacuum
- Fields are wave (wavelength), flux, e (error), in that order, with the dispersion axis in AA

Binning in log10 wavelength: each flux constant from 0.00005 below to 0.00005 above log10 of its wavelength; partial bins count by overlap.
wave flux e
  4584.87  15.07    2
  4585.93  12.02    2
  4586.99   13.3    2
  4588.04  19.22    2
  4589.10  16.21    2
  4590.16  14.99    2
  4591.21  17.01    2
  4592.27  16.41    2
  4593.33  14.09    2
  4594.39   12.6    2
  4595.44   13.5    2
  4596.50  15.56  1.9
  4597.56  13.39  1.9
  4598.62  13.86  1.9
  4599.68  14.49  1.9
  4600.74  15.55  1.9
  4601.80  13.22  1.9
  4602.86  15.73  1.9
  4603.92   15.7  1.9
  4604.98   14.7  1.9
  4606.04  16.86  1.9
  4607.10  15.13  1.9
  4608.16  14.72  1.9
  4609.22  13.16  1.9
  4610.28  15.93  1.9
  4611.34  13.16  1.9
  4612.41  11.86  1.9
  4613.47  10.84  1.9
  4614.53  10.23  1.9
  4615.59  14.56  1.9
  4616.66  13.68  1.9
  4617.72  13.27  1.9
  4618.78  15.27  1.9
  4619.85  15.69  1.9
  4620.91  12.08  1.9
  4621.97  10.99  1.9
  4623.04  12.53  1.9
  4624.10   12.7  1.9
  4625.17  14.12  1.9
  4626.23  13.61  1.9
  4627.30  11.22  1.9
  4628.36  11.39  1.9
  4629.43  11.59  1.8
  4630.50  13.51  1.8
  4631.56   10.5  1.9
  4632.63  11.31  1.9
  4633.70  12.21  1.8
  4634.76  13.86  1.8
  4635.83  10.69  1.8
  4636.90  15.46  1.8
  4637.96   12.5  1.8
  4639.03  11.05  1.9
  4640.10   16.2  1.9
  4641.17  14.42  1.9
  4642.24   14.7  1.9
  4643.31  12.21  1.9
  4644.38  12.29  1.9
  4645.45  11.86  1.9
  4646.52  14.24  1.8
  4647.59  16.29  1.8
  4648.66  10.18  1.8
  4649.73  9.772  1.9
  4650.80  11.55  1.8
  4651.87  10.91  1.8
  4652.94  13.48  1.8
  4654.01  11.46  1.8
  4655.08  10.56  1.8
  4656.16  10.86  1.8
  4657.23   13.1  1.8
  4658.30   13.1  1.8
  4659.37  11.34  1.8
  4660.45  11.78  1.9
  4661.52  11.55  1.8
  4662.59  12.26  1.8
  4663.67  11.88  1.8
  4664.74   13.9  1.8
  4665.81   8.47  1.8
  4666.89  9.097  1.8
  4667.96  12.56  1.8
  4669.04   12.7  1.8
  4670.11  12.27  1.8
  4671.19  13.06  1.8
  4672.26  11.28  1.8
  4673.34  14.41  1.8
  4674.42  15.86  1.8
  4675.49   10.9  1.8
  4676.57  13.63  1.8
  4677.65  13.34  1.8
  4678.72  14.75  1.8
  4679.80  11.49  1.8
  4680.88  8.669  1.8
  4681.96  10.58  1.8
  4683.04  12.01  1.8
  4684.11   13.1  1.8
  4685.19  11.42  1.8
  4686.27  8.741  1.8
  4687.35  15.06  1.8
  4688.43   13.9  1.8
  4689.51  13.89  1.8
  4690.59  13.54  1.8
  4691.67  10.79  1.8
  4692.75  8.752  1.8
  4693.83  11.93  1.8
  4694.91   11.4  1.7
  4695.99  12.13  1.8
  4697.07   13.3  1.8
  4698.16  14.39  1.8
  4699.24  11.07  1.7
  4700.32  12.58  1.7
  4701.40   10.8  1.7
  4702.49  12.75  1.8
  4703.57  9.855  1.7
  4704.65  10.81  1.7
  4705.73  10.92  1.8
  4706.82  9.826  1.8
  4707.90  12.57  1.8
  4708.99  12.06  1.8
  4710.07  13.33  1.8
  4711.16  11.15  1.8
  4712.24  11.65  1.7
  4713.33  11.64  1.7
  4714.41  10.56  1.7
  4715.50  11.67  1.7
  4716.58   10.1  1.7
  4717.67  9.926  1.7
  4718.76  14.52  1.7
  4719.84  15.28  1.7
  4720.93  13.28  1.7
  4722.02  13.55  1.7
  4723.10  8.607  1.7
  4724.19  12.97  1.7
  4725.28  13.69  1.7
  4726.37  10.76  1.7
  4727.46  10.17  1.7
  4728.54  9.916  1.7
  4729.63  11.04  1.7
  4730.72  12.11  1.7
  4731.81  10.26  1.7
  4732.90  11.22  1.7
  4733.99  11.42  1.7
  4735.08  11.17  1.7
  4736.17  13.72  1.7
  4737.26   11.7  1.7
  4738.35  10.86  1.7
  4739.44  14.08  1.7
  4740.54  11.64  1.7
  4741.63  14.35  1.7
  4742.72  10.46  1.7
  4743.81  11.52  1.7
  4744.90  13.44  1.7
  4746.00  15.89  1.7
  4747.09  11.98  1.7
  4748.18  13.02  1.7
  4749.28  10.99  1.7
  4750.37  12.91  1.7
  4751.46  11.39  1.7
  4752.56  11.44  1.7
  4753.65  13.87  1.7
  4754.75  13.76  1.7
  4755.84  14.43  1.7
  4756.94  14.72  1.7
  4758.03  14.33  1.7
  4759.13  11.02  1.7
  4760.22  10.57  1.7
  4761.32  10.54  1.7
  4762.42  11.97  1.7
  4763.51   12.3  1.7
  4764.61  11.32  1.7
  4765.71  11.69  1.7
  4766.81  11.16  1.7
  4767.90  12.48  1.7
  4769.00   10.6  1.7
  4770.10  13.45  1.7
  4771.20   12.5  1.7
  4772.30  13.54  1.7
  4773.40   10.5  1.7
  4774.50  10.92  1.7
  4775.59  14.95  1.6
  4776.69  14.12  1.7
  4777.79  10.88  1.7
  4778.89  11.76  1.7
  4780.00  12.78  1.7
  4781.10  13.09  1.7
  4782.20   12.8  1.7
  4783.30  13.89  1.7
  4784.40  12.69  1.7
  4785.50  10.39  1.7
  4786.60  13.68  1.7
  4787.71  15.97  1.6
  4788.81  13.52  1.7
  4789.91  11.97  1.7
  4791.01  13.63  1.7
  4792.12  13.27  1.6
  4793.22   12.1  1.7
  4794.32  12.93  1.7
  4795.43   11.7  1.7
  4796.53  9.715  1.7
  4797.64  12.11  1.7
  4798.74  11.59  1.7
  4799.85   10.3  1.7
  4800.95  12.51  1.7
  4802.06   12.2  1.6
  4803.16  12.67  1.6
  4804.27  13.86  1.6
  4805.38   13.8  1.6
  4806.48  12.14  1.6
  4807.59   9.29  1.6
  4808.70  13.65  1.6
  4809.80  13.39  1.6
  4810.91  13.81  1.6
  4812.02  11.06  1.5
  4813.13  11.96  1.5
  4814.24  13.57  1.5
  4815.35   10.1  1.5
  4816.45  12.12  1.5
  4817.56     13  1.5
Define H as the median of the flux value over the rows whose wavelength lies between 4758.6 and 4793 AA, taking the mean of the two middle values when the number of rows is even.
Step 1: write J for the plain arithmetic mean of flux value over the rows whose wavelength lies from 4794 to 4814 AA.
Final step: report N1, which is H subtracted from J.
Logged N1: -0.3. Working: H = 12.5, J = 12.1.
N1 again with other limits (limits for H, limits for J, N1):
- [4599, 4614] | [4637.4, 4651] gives -1.8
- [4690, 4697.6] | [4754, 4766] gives 0.5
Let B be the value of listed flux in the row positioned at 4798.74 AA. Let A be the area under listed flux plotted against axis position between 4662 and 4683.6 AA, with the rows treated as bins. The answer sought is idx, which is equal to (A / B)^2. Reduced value 513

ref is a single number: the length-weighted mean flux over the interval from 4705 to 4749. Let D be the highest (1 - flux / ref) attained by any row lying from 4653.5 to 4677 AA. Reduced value 0.29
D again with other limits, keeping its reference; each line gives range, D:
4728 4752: 0.17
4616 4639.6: 0.12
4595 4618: 0.14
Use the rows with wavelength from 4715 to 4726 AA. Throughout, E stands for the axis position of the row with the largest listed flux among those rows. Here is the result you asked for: 4719.84 AA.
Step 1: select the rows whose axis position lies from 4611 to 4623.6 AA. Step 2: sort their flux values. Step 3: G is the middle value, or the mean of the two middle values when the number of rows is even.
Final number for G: 12.8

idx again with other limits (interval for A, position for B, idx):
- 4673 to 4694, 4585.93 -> 464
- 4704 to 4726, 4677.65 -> 384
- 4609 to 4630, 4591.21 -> 253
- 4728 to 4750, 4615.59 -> 331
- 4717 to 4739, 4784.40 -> 419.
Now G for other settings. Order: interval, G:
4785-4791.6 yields 13.6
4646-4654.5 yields 11.5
